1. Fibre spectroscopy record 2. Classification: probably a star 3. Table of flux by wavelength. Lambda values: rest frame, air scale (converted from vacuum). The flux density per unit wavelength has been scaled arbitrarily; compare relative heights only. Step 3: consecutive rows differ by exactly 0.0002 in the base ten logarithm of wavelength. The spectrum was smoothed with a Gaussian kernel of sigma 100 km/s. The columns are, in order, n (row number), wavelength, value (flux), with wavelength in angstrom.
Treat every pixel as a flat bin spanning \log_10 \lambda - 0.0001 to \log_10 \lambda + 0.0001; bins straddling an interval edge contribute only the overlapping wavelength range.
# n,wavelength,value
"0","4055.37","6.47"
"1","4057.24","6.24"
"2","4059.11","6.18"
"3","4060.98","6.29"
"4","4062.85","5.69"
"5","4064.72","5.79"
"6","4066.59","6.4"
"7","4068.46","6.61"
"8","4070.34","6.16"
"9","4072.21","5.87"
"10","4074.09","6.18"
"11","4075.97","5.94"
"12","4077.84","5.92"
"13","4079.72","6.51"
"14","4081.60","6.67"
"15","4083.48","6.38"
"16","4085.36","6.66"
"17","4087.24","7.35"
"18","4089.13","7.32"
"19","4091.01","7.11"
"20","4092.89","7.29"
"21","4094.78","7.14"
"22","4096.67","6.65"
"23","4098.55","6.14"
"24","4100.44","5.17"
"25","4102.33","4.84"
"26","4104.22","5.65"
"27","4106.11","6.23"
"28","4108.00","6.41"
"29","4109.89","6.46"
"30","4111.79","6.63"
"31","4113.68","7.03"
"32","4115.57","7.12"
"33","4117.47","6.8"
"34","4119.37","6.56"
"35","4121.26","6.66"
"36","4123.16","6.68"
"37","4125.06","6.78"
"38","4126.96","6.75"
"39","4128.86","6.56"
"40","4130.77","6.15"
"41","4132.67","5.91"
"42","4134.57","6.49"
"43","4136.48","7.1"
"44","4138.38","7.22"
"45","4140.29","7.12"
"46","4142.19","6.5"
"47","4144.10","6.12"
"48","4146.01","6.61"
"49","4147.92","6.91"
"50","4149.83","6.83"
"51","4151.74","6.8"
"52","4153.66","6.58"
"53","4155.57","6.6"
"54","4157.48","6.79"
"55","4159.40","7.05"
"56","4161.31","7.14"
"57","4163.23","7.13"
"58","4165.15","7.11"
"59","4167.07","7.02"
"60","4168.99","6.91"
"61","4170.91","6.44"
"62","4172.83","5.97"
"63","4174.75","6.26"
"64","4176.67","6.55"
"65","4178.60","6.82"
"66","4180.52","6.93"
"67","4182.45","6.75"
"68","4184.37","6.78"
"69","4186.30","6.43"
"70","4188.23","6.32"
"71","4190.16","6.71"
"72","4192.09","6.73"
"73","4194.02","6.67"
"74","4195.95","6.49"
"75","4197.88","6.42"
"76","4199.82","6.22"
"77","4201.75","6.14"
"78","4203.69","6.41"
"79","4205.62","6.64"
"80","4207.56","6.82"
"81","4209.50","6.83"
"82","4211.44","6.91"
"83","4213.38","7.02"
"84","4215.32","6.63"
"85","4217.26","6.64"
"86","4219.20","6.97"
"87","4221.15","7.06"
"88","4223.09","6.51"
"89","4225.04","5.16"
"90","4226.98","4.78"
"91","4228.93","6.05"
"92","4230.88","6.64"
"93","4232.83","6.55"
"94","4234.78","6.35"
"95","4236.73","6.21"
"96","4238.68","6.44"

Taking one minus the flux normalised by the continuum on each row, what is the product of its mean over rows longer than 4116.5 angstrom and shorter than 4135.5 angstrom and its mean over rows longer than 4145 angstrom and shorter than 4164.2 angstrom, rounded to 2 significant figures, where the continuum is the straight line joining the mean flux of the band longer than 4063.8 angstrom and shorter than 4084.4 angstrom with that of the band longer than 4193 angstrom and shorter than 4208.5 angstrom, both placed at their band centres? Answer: 0.0024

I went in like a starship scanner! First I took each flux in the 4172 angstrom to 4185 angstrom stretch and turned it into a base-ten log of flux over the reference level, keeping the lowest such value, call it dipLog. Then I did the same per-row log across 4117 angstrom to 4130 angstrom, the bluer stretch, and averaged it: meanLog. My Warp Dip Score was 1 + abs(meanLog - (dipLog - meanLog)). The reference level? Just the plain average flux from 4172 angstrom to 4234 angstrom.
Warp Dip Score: 1.06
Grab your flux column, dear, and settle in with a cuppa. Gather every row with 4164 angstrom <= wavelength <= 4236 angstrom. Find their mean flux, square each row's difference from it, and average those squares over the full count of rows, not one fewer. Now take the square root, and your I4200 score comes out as 0.47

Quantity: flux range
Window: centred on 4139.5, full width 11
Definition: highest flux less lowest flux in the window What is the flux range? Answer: 1.1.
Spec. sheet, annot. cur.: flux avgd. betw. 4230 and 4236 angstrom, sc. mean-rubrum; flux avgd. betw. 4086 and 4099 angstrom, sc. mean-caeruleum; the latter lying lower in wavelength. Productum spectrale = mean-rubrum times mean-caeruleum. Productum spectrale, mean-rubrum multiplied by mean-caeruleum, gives 45.6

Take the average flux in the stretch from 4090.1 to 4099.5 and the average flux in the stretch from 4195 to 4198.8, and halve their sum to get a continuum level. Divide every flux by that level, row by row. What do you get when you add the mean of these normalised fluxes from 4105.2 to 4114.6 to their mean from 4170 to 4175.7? 1.918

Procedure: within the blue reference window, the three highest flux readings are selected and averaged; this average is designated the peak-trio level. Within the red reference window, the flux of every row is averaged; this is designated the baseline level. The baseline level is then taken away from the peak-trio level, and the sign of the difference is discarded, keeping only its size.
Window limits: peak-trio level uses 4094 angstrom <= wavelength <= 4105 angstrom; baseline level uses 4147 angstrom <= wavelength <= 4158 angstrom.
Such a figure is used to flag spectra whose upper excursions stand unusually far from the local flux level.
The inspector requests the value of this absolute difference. 0.11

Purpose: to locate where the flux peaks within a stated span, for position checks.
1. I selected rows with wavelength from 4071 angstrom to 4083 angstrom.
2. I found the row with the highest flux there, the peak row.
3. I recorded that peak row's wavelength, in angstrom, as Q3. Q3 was 4081.60 angstrom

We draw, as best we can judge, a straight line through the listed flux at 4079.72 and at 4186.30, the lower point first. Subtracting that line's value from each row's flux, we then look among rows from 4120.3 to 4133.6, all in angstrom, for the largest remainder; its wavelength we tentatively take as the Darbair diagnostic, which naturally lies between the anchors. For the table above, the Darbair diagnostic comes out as 4125.06 angstrom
